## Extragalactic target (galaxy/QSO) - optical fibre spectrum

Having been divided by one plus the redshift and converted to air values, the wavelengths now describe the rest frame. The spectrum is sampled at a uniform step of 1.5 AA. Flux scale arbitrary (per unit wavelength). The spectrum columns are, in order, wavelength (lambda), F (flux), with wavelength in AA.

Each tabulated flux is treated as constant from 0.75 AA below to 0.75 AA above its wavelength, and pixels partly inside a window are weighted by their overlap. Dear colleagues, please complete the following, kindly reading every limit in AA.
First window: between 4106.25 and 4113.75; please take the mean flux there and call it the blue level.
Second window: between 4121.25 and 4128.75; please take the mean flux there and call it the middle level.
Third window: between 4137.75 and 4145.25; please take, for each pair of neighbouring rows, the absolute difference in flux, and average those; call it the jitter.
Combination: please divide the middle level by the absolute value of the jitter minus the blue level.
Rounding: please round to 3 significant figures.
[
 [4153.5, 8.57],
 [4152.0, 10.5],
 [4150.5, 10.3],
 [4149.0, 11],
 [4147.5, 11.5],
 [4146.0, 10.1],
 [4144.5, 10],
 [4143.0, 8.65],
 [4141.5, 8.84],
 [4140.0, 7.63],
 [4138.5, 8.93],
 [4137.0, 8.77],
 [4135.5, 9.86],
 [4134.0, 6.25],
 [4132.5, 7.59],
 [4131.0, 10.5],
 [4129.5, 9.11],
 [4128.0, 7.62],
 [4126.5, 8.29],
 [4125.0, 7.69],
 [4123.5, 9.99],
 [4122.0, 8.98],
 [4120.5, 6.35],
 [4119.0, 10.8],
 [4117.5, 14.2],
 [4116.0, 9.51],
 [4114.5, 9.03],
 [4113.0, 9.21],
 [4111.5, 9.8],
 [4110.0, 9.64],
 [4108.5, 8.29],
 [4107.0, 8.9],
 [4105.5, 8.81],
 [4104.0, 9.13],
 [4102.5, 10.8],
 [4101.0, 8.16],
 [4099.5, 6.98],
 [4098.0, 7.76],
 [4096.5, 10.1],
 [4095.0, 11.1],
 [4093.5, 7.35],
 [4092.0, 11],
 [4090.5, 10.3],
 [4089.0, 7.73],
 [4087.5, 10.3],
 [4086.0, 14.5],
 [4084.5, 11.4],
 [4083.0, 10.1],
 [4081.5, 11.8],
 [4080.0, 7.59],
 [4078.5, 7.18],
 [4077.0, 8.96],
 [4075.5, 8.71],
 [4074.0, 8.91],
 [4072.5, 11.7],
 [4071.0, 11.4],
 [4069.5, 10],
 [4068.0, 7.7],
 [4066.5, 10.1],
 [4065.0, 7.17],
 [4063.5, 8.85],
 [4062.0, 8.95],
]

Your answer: 1.04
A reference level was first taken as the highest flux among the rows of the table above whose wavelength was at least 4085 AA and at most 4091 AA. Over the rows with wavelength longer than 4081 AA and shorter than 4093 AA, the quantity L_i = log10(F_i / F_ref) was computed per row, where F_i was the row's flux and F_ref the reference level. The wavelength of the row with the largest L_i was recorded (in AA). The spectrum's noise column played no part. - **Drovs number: 4086.0 AA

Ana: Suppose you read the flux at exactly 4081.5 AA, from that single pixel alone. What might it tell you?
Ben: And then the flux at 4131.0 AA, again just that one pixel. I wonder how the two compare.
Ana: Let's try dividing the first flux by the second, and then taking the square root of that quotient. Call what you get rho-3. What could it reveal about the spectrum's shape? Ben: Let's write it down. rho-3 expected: 1.06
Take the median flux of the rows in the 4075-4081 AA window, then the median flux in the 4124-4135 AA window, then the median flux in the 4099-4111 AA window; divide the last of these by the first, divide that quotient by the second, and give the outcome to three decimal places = 0.141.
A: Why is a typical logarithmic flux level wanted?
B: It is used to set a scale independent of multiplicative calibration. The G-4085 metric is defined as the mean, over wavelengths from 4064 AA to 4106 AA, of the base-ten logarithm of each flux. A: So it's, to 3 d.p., 0.971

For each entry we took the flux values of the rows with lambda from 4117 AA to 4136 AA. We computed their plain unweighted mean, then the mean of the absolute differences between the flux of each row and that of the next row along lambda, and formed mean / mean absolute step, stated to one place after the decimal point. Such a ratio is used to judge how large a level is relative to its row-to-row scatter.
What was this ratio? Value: 4.2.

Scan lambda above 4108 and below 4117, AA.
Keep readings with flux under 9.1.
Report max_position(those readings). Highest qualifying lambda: 4114.5 AA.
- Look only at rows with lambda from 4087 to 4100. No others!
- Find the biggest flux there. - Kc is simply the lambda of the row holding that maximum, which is 4095.0 AA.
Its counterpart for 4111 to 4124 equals 4117.5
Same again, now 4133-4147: 4146.0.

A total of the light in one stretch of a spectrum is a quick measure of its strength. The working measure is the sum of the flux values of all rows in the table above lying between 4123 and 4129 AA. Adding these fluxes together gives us 33.6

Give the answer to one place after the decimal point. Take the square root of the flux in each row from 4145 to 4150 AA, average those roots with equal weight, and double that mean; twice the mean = 6.6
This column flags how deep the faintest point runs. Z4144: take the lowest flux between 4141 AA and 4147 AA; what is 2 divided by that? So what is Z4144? 0.23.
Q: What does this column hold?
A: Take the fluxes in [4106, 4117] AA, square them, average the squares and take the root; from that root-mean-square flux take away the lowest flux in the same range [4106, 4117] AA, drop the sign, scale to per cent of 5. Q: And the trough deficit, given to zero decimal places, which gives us 18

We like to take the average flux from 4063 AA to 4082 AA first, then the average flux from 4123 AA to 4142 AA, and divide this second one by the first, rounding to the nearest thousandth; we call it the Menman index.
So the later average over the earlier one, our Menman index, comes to 0.925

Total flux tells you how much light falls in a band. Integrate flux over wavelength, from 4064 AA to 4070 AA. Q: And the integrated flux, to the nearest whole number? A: 52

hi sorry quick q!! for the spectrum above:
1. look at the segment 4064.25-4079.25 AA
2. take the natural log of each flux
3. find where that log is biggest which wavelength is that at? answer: 4072.5 AA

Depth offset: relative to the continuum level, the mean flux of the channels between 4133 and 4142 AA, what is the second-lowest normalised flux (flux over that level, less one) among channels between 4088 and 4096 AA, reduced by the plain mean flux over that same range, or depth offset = -9.6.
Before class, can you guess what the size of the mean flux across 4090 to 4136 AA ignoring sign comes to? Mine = 9.1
